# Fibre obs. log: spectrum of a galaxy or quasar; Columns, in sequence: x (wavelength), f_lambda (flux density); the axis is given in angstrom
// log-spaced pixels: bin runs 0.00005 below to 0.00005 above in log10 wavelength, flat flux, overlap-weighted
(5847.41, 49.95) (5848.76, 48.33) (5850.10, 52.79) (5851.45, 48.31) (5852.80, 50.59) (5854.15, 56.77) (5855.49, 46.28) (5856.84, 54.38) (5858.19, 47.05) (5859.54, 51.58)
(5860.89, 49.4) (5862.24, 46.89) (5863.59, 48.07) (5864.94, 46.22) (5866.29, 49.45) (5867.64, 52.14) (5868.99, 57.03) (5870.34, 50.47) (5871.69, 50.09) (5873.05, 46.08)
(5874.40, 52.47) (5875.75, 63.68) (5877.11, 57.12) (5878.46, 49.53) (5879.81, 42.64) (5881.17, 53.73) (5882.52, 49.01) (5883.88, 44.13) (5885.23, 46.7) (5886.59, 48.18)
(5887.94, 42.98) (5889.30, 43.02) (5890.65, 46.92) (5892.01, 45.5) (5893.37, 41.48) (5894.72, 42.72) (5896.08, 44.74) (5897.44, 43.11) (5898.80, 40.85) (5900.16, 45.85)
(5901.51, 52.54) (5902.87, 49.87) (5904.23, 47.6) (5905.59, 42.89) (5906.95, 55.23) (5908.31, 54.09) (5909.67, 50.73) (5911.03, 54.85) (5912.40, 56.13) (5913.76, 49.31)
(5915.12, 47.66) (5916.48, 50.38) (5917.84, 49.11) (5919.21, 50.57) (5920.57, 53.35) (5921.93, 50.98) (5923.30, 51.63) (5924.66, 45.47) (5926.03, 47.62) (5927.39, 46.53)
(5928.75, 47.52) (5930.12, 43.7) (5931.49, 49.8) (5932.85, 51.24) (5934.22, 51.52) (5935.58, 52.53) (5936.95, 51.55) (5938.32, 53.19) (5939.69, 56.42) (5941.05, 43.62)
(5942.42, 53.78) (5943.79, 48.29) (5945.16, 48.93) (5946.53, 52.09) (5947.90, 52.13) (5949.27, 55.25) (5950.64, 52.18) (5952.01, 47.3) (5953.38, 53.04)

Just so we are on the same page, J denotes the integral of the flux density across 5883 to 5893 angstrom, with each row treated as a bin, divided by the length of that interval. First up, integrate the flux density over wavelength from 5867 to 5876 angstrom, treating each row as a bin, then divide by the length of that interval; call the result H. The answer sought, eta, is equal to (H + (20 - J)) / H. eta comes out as 0.52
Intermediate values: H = 52.7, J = 45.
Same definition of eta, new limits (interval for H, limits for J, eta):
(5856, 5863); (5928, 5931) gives 0.48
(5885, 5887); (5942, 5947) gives 0.36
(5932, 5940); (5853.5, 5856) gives 0.39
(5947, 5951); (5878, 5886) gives 0.48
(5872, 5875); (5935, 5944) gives 0.36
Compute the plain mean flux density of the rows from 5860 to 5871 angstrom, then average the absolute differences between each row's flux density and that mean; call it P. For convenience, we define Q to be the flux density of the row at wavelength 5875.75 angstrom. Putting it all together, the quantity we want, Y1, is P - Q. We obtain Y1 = -61.2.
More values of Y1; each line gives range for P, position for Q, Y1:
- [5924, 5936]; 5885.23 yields -44.2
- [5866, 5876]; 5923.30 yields -47.8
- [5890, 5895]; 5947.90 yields -50.1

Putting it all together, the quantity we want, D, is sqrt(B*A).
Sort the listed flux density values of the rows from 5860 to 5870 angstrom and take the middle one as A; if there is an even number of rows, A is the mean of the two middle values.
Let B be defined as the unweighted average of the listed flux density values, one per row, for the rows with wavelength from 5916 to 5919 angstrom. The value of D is 49.6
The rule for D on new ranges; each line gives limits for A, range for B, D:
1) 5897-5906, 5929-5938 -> 47.9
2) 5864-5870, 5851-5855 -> 51.3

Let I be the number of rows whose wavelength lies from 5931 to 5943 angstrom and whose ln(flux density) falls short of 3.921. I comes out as 2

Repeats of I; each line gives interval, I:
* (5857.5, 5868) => 6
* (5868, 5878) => 2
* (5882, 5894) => 9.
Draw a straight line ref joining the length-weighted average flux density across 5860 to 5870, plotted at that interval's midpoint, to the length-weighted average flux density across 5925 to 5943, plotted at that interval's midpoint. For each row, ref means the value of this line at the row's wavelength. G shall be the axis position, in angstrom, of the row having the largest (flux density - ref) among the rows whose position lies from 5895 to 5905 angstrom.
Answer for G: 5901.51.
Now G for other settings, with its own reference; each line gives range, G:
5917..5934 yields 5920.57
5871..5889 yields 5875.75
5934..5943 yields 5939.69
